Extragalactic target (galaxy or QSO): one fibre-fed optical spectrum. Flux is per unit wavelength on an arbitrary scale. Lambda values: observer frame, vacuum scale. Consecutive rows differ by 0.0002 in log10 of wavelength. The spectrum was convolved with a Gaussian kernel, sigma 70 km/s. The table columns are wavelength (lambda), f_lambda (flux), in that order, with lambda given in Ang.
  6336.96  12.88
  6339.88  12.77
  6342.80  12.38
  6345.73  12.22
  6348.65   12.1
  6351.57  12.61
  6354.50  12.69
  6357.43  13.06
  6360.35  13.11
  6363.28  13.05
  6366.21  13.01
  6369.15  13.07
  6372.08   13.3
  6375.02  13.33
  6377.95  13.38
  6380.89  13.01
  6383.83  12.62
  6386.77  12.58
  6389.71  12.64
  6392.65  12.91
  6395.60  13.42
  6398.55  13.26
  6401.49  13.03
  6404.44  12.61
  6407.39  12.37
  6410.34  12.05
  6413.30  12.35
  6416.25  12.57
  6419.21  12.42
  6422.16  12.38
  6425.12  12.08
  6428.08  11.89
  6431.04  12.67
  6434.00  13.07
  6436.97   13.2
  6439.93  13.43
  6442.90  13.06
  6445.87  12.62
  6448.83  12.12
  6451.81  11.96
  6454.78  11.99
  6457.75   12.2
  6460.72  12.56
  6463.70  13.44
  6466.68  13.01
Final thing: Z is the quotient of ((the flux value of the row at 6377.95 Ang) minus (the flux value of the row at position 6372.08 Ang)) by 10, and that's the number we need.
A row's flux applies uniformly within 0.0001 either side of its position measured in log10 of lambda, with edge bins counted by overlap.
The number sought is 0.008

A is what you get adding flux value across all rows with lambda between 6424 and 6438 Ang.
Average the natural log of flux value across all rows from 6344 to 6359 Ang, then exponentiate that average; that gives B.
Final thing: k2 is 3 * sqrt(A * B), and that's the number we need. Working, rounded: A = 62.9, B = 12.5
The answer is 84.2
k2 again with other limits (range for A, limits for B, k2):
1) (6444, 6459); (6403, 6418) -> 82.4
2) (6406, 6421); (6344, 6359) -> 83.5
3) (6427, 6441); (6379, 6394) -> 85.9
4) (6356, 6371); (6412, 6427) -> 85.2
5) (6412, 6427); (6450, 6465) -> 83.1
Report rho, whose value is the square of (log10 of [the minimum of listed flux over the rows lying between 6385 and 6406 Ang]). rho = 1.21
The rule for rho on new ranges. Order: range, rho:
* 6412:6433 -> 1.16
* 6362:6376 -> 1.24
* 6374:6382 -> 1.24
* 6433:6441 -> 1.25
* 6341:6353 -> 1.17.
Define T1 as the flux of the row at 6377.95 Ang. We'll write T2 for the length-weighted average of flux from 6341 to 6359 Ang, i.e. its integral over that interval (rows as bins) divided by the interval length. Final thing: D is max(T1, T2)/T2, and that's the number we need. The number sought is 1.07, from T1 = 13.38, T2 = 12.5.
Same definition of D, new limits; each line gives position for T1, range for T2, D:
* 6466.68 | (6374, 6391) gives 1.01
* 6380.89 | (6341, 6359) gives 1.04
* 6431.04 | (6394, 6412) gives 1.00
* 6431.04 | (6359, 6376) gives 1.00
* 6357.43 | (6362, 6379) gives 1.00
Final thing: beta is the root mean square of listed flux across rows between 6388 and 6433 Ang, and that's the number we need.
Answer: 12.6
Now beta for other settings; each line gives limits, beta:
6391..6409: 12.9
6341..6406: 12.9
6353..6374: 13.0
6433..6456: 12.7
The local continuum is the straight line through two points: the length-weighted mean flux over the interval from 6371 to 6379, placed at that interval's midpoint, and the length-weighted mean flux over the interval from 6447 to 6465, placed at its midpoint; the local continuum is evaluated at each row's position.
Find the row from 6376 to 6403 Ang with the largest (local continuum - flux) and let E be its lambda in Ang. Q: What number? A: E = 6386.77 Ang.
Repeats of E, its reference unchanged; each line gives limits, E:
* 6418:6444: 6428.08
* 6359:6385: 6383.83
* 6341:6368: 6348.65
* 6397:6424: 6410.34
